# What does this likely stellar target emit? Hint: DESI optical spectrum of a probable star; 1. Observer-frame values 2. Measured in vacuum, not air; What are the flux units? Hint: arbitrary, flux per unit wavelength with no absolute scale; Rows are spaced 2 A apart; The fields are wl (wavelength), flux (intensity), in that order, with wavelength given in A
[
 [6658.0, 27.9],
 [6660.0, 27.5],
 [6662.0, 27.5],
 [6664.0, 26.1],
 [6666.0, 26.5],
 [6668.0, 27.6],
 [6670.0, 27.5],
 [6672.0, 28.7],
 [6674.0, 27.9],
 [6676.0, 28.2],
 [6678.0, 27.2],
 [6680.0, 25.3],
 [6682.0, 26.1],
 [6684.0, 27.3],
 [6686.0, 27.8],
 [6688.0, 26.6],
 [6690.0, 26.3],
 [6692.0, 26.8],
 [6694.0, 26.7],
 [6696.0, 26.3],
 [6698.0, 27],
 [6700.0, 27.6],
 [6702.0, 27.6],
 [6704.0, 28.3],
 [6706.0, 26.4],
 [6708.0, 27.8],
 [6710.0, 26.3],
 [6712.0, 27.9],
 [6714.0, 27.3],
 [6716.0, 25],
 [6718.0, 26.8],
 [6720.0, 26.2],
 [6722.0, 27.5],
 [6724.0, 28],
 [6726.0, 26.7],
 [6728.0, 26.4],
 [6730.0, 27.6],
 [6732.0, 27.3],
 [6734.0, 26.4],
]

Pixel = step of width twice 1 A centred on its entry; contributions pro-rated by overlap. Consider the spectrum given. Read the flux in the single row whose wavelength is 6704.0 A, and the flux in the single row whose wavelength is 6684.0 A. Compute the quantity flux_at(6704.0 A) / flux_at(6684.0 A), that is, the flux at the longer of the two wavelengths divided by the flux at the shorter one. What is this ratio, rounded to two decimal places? 1.04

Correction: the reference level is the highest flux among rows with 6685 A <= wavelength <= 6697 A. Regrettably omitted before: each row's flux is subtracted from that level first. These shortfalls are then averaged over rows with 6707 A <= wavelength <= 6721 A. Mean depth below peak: 1.0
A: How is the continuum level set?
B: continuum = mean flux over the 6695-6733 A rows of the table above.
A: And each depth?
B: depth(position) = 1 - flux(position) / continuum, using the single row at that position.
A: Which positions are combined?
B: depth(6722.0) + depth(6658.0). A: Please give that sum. -0.05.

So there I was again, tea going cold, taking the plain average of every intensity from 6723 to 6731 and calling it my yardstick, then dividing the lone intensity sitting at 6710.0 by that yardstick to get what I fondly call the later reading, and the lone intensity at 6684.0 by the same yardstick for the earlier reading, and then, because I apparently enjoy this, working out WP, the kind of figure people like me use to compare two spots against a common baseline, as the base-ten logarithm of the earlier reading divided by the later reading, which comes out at 0.02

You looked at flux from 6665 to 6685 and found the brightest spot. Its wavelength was 6672.0 A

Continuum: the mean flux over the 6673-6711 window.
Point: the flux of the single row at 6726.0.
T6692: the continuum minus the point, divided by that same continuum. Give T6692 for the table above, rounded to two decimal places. 0.01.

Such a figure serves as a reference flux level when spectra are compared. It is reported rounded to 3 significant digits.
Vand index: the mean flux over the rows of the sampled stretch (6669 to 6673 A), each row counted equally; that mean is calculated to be 28.1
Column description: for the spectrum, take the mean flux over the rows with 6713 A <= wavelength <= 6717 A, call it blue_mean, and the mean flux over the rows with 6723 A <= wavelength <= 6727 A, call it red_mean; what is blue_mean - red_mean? -1.2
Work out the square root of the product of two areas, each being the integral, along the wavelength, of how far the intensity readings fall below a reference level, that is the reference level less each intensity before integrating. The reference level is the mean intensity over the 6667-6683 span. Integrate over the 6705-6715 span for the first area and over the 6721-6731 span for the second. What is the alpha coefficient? 1.1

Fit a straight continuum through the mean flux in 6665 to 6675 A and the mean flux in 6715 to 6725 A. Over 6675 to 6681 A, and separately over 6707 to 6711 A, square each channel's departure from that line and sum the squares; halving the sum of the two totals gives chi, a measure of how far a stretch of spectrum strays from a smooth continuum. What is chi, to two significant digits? 3.1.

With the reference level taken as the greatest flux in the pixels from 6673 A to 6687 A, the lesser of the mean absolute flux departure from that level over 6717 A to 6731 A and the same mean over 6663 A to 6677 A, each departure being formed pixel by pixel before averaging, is 0.84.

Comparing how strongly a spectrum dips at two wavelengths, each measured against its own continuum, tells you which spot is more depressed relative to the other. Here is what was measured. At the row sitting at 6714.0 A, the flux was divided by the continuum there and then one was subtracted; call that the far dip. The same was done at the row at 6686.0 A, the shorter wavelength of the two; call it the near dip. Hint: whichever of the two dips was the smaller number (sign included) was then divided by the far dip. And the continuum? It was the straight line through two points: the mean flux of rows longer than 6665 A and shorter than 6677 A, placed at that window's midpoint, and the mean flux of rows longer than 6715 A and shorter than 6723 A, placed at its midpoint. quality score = 0.6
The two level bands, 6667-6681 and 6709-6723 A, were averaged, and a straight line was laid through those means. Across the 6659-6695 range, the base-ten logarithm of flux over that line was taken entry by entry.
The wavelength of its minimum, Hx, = 6680.0 A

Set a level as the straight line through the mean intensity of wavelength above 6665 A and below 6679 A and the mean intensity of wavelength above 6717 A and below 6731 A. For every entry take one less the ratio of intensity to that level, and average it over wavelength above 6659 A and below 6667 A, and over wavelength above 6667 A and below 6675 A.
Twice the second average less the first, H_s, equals -0.050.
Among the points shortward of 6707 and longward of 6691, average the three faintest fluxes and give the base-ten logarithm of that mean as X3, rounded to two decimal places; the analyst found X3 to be 1.42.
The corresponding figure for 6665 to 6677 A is 1.43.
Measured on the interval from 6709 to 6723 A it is 1.41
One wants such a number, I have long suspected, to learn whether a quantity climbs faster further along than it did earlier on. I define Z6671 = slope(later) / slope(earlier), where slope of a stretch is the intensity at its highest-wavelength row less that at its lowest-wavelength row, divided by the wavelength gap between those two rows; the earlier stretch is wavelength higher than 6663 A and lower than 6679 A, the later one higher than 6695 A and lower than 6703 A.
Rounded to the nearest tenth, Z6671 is 2.8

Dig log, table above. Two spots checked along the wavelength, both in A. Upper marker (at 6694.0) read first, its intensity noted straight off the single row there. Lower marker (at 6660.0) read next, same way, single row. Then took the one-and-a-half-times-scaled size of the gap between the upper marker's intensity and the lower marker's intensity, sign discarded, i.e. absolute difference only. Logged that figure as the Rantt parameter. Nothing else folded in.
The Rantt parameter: 1.2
